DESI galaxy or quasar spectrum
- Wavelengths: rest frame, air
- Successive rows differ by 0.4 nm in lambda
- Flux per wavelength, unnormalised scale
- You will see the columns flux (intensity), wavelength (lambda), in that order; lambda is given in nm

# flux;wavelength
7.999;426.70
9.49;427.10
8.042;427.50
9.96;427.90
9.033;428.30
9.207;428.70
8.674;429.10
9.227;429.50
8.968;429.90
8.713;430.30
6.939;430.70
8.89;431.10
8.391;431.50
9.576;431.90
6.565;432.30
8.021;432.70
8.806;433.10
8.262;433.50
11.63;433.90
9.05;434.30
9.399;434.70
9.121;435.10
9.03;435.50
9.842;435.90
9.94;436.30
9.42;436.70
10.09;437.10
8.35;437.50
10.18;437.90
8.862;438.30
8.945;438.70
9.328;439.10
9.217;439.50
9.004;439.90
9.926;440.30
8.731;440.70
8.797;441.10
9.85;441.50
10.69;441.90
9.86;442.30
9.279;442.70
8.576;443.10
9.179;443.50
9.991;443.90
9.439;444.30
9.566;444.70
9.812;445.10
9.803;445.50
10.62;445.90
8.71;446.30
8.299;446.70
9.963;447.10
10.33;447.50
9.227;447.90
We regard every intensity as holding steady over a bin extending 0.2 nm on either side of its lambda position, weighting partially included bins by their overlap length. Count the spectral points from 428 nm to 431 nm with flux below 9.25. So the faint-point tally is 7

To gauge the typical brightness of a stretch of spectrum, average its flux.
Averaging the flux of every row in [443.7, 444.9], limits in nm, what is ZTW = 9.7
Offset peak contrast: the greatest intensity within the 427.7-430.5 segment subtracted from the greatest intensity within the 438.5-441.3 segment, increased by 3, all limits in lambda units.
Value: 3.0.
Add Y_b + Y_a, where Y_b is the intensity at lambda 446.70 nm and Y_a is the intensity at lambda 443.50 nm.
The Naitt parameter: 17.5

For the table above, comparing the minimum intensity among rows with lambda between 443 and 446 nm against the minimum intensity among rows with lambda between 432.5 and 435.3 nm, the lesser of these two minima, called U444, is 8.0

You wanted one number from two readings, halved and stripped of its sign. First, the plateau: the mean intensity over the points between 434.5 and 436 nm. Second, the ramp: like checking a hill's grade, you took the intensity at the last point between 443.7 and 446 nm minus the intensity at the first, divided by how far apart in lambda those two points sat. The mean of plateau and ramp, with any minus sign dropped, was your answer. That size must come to 4.8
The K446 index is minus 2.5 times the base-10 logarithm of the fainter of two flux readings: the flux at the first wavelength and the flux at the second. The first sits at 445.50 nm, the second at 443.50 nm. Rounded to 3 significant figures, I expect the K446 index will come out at -2.41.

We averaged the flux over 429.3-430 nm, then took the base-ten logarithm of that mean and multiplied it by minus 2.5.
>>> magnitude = -2.40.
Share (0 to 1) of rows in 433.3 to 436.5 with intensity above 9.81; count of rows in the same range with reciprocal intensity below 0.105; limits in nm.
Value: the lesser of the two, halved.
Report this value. 0.19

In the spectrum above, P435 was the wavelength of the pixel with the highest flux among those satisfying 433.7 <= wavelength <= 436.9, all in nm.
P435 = 433.90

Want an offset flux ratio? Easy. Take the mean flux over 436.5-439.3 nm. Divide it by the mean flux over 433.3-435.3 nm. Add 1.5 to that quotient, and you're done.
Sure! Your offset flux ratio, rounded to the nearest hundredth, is 2.48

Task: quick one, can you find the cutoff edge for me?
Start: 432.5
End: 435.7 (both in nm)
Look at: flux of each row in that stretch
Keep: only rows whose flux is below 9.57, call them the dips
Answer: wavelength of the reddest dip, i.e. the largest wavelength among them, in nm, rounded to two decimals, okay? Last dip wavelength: 435.50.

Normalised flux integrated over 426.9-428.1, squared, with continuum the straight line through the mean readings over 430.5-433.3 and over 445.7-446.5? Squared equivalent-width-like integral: 2.0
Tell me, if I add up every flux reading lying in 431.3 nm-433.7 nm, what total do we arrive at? 50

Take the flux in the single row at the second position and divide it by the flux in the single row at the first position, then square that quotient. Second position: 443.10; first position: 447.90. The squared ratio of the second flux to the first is 0.86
